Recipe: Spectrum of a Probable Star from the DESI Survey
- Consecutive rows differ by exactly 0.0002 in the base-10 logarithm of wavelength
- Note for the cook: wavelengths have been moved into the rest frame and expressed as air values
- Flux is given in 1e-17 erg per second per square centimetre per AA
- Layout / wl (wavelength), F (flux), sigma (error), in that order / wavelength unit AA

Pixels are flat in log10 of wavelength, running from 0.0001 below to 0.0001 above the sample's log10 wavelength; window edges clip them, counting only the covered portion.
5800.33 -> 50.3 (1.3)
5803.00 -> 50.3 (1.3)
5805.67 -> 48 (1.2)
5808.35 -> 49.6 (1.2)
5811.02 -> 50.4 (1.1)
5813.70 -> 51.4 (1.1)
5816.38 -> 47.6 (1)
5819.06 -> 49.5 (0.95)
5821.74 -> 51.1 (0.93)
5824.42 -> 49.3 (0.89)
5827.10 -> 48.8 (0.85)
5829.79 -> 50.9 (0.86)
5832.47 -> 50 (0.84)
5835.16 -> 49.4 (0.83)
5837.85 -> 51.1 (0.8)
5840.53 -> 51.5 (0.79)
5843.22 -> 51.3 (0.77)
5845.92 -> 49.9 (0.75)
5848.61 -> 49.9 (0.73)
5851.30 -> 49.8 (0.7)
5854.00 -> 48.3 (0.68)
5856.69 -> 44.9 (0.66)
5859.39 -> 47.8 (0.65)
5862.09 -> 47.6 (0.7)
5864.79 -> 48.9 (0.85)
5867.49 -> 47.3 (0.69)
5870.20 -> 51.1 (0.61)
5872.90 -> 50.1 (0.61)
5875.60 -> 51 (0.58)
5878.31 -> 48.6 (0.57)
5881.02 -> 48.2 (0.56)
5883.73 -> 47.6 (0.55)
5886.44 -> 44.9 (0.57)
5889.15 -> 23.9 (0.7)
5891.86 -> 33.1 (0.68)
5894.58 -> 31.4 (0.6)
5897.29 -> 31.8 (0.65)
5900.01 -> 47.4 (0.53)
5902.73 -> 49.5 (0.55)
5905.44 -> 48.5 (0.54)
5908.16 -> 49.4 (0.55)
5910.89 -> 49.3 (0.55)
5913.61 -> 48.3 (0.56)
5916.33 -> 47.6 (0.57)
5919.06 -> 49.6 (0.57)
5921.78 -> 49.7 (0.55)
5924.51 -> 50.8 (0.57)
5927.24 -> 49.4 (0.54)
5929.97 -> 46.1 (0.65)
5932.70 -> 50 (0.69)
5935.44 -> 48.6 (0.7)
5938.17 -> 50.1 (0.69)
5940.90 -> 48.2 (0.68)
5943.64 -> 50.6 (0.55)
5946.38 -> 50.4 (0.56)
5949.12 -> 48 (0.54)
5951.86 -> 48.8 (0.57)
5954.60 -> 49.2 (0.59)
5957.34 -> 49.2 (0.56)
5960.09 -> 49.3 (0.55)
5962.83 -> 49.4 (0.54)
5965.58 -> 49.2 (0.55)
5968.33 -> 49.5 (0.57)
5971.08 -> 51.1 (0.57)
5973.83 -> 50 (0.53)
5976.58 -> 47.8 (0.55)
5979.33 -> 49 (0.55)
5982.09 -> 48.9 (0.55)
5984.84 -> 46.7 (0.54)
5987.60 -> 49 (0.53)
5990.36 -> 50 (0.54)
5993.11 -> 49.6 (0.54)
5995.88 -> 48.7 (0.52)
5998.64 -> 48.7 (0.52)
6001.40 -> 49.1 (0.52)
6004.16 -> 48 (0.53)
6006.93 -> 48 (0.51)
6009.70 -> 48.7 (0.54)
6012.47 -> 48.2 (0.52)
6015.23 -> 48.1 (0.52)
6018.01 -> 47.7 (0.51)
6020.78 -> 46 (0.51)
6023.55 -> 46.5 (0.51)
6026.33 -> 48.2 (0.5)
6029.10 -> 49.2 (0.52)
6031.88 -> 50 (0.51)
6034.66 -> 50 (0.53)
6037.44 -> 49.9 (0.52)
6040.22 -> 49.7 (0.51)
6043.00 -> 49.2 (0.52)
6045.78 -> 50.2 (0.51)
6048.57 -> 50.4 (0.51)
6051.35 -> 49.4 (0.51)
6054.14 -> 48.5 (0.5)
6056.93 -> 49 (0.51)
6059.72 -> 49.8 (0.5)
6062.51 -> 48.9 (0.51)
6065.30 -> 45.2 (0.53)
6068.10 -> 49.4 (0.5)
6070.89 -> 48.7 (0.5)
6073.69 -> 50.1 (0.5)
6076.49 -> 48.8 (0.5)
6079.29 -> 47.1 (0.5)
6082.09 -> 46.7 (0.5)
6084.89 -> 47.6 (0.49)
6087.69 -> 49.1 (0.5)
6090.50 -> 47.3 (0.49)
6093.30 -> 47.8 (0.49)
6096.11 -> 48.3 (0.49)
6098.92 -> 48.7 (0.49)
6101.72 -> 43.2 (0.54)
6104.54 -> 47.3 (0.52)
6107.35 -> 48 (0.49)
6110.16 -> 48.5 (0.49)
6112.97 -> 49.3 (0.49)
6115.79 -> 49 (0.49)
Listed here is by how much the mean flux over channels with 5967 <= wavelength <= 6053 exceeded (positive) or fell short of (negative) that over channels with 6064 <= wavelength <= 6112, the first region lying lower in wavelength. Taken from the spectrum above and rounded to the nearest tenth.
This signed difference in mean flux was 1.1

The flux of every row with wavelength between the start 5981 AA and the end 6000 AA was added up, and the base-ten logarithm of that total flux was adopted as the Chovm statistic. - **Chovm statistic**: 2.53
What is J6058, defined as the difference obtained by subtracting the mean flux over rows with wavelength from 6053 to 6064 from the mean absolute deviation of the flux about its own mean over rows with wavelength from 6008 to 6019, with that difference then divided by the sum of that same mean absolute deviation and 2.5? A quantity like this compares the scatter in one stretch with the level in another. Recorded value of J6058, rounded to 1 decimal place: -17.6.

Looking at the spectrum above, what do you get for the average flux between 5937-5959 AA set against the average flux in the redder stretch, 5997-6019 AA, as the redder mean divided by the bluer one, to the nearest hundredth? 0.98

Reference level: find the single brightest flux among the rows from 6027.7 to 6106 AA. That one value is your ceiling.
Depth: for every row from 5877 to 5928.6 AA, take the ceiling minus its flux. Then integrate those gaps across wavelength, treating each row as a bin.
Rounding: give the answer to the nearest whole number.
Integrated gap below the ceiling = 295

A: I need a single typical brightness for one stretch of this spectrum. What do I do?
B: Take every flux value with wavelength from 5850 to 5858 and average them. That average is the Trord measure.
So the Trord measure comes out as 47.7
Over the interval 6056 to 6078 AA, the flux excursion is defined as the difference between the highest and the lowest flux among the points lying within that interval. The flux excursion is 4.9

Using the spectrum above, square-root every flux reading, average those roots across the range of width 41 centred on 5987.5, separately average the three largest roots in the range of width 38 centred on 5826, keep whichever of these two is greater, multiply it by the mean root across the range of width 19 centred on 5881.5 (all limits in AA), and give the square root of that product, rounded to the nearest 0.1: 6.9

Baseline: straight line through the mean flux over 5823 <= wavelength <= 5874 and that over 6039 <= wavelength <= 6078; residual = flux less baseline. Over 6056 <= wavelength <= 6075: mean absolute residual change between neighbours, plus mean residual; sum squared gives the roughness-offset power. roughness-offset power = 2.54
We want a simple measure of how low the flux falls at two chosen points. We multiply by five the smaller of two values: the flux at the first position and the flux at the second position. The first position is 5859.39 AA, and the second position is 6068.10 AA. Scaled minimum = 239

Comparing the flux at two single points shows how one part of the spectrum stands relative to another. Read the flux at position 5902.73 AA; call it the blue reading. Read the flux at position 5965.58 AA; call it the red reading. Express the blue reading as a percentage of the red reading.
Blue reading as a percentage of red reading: 101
